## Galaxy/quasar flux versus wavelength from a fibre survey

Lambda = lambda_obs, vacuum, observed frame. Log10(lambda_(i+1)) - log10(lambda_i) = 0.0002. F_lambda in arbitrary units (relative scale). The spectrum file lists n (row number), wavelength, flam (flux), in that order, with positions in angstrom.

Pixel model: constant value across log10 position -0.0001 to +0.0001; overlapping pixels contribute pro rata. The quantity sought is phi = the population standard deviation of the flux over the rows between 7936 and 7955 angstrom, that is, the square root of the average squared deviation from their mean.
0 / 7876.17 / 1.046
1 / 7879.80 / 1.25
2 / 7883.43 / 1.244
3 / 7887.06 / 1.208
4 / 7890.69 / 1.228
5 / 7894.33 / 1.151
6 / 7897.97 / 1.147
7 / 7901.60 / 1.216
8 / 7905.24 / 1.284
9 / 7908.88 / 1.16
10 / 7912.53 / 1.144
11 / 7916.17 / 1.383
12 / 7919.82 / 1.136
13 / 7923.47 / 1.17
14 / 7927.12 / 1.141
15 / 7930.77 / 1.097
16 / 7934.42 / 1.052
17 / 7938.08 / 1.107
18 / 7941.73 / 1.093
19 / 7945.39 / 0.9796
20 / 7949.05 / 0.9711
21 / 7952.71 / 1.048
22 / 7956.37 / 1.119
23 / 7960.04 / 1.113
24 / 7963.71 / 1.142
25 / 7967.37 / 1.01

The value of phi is 0.056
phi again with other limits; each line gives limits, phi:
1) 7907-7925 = 0.093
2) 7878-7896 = 0.036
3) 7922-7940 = 0.040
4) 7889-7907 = 0.051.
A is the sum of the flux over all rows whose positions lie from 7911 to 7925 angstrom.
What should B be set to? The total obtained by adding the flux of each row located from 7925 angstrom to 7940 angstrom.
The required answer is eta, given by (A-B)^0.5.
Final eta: 0.66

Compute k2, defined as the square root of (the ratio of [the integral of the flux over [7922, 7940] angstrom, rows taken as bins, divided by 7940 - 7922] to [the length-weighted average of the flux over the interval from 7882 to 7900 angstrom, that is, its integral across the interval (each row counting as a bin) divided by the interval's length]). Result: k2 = 0.96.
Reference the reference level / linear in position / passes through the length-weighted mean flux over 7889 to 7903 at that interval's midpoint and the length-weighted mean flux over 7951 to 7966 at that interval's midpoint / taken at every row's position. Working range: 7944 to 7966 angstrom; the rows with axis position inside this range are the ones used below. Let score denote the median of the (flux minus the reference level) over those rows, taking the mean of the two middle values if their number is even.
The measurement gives -0.025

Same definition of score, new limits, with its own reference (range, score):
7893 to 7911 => -0.007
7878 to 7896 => 0.037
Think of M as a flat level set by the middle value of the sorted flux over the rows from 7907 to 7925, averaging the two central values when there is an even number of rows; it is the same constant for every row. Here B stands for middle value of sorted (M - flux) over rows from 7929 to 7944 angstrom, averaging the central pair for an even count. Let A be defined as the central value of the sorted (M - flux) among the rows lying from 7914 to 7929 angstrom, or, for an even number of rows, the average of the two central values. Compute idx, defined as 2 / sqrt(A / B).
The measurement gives 7.6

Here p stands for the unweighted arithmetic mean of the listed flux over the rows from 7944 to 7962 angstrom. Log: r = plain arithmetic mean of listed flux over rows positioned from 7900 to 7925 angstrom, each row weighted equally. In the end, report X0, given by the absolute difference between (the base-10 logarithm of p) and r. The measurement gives 1.19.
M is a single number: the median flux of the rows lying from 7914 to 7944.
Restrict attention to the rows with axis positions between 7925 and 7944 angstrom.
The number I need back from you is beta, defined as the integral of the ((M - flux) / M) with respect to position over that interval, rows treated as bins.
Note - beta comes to 0.4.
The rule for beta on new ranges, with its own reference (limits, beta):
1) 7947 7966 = 0.8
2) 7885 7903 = -1.1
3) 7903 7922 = -1.7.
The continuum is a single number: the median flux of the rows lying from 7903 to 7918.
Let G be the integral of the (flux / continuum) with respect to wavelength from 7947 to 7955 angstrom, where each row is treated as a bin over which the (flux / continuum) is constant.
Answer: 7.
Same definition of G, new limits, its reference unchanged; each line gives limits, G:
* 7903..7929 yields 26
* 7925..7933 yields 7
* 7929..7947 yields 16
